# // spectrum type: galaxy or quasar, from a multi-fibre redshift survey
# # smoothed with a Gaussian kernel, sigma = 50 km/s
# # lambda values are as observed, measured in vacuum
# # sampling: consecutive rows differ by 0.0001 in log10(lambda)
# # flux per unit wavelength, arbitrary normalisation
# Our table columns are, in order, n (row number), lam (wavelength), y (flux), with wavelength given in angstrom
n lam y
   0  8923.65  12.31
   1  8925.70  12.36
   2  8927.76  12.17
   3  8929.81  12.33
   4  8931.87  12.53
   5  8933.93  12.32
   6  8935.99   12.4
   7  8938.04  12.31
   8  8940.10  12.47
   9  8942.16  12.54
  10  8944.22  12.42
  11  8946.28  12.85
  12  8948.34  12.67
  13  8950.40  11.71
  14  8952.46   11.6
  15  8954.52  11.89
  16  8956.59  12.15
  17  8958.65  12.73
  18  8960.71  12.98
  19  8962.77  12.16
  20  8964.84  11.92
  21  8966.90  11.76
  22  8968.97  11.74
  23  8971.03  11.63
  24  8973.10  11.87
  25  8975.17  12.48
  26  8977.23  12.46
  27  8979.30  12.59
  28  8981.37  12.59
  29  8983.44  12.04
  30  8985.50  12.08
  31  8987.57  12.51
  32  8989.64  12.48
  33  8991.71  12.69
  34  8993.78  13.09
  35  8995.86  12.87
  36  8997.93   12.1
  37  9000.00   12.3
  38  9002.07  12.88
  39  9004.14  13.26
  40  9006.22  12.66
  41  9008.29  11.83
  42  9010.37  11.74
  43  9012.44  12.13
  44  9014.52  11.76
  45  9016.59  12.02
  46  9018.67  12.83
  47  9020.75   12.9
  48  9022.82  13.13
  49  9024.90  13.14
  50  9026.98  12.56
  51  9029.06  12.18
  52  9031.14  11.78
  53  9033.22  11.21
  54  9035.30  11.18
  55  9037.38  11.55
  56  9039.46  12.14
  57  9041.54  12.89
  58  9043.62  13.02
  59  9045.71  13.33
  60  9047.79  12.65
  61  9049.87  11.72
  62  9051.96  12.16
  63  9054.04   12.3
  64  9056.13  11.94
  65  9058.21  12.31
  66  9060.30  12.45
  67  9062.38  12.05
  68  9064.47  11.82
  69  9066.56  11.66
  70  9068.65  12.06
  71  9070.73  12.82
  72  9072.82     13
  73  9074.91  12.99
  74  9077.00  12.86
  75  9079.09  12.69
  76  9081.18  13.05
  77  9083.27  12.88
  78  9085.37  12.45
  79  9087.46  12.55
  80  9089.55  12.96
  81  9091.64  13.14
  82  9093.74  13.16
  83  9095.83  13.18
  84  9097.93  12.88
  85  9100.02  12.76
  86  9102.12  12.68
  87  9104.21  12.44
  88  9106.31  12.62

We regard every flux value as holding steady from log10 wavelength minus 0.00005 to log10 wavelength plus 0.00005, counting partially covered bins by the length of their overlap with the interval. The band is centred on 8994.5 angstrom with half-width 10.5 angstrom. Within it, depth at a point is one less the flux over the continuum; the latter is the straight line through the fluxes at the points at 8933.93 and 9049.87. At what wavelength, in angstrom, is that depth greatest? 8985.50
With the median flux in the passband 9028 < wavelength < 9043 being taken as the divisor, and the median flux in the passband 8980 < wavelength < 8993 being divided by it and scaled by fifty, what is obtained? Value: 53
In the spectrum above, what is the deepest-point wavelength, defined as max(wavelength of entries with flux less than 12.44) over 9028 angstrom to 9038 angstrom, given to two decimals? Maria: 9037.38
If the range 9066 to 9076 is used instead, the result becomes 9068.65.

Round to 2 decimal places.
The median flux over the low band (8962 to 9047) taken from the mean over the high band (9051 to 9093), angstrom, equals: 0.21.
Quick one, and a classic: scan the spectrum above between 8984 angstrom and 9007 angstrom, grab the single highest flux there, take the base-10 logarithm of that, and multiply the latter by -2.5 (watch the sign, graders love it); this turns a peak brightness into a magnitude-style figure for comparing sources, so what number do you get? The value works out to -2.81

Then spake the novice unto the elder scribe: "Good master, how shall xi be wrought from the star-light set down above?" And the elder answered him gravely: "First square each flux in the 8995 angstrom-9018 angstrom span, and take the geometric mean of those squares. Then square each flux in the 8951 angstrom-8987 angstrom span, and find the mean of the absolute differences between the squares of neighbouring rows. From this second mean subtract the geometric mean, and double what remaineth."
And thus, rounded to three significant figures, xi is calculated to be -290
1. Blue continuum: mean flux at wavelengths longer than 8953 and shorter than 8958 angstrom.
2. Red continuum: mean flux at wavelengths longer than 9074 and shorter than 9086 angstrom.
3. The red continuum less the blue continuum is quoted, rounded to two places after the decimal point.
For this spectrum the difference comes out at 0.80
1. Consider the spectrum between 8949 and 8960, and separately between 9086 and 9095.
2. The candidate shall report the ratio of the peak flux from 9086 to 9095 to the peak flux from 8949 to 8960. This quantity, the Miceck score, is 1.03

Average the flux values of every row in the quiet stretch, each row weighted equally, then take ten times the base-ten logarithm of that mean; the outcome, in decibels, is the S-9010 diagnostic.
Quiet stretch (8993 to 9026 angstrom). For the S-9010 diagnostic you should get 11.0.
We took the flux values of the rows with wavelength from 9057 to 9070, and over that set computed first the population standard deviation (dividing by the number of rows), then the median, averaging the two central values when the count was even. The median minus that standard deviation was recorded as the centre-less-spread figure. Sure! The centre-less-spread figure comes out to 11.8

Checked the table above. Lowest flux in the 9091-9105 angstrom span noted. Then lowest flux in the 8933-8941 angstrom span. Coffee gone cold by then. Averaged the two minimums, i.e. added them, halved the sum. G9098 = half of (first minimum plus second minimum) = 12.4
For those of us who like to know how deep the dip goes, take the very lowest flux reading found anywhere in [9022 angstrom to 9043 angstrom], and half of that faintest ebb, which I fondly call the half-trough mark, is 5.59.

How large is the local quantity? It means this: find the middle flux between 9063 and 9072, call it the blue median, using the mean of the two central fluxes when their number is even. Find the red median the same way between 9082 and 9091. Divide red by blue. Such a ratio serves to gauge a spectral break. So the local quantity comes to 1.06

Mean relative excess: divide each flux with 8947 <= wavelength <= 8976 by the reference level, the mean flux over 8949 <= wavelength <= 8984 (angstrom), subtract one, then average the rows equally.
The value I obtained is -0.004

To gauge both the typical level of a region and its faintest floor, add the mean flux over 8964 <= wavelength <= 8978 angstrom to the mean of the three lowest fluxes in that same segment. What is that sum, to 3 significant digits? 23.7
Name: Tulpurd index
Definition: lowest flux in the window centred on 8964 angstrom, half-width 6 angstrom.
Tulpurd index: 11.74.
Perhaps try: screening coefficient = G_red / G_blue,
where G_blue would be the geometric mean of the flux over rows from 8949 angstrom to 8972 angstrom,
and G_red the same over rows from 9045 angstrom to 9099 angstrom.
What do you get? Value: 1.046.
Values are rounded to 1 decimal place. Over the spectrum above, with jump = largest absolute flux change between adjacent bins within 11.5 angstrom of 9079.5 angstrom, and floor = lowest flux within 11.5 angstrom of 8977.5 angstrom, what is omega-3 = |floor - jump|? 10.9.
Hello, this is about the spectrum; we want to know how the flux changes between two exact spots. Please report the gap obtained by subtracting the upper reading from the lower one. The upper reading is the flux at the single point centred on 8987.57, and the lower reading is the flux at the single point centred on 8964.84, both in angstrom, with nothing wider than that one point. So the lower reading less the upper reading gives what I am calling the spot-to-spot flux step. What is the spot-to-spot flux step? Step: -0.6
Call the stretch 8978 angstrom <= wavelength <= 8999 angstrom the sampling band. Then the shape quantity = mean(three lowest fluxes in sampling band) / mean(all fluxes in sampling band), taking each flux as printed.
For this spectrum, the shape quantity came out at 0.966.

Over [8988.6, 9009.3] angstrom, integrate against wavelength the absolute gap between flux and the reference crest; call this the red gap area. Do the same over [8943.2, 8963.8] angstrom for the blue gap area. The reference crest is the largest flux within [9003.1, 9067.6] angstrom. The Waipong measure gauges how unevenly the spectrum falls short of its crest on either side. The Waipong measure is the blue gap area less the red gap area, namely 6.1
